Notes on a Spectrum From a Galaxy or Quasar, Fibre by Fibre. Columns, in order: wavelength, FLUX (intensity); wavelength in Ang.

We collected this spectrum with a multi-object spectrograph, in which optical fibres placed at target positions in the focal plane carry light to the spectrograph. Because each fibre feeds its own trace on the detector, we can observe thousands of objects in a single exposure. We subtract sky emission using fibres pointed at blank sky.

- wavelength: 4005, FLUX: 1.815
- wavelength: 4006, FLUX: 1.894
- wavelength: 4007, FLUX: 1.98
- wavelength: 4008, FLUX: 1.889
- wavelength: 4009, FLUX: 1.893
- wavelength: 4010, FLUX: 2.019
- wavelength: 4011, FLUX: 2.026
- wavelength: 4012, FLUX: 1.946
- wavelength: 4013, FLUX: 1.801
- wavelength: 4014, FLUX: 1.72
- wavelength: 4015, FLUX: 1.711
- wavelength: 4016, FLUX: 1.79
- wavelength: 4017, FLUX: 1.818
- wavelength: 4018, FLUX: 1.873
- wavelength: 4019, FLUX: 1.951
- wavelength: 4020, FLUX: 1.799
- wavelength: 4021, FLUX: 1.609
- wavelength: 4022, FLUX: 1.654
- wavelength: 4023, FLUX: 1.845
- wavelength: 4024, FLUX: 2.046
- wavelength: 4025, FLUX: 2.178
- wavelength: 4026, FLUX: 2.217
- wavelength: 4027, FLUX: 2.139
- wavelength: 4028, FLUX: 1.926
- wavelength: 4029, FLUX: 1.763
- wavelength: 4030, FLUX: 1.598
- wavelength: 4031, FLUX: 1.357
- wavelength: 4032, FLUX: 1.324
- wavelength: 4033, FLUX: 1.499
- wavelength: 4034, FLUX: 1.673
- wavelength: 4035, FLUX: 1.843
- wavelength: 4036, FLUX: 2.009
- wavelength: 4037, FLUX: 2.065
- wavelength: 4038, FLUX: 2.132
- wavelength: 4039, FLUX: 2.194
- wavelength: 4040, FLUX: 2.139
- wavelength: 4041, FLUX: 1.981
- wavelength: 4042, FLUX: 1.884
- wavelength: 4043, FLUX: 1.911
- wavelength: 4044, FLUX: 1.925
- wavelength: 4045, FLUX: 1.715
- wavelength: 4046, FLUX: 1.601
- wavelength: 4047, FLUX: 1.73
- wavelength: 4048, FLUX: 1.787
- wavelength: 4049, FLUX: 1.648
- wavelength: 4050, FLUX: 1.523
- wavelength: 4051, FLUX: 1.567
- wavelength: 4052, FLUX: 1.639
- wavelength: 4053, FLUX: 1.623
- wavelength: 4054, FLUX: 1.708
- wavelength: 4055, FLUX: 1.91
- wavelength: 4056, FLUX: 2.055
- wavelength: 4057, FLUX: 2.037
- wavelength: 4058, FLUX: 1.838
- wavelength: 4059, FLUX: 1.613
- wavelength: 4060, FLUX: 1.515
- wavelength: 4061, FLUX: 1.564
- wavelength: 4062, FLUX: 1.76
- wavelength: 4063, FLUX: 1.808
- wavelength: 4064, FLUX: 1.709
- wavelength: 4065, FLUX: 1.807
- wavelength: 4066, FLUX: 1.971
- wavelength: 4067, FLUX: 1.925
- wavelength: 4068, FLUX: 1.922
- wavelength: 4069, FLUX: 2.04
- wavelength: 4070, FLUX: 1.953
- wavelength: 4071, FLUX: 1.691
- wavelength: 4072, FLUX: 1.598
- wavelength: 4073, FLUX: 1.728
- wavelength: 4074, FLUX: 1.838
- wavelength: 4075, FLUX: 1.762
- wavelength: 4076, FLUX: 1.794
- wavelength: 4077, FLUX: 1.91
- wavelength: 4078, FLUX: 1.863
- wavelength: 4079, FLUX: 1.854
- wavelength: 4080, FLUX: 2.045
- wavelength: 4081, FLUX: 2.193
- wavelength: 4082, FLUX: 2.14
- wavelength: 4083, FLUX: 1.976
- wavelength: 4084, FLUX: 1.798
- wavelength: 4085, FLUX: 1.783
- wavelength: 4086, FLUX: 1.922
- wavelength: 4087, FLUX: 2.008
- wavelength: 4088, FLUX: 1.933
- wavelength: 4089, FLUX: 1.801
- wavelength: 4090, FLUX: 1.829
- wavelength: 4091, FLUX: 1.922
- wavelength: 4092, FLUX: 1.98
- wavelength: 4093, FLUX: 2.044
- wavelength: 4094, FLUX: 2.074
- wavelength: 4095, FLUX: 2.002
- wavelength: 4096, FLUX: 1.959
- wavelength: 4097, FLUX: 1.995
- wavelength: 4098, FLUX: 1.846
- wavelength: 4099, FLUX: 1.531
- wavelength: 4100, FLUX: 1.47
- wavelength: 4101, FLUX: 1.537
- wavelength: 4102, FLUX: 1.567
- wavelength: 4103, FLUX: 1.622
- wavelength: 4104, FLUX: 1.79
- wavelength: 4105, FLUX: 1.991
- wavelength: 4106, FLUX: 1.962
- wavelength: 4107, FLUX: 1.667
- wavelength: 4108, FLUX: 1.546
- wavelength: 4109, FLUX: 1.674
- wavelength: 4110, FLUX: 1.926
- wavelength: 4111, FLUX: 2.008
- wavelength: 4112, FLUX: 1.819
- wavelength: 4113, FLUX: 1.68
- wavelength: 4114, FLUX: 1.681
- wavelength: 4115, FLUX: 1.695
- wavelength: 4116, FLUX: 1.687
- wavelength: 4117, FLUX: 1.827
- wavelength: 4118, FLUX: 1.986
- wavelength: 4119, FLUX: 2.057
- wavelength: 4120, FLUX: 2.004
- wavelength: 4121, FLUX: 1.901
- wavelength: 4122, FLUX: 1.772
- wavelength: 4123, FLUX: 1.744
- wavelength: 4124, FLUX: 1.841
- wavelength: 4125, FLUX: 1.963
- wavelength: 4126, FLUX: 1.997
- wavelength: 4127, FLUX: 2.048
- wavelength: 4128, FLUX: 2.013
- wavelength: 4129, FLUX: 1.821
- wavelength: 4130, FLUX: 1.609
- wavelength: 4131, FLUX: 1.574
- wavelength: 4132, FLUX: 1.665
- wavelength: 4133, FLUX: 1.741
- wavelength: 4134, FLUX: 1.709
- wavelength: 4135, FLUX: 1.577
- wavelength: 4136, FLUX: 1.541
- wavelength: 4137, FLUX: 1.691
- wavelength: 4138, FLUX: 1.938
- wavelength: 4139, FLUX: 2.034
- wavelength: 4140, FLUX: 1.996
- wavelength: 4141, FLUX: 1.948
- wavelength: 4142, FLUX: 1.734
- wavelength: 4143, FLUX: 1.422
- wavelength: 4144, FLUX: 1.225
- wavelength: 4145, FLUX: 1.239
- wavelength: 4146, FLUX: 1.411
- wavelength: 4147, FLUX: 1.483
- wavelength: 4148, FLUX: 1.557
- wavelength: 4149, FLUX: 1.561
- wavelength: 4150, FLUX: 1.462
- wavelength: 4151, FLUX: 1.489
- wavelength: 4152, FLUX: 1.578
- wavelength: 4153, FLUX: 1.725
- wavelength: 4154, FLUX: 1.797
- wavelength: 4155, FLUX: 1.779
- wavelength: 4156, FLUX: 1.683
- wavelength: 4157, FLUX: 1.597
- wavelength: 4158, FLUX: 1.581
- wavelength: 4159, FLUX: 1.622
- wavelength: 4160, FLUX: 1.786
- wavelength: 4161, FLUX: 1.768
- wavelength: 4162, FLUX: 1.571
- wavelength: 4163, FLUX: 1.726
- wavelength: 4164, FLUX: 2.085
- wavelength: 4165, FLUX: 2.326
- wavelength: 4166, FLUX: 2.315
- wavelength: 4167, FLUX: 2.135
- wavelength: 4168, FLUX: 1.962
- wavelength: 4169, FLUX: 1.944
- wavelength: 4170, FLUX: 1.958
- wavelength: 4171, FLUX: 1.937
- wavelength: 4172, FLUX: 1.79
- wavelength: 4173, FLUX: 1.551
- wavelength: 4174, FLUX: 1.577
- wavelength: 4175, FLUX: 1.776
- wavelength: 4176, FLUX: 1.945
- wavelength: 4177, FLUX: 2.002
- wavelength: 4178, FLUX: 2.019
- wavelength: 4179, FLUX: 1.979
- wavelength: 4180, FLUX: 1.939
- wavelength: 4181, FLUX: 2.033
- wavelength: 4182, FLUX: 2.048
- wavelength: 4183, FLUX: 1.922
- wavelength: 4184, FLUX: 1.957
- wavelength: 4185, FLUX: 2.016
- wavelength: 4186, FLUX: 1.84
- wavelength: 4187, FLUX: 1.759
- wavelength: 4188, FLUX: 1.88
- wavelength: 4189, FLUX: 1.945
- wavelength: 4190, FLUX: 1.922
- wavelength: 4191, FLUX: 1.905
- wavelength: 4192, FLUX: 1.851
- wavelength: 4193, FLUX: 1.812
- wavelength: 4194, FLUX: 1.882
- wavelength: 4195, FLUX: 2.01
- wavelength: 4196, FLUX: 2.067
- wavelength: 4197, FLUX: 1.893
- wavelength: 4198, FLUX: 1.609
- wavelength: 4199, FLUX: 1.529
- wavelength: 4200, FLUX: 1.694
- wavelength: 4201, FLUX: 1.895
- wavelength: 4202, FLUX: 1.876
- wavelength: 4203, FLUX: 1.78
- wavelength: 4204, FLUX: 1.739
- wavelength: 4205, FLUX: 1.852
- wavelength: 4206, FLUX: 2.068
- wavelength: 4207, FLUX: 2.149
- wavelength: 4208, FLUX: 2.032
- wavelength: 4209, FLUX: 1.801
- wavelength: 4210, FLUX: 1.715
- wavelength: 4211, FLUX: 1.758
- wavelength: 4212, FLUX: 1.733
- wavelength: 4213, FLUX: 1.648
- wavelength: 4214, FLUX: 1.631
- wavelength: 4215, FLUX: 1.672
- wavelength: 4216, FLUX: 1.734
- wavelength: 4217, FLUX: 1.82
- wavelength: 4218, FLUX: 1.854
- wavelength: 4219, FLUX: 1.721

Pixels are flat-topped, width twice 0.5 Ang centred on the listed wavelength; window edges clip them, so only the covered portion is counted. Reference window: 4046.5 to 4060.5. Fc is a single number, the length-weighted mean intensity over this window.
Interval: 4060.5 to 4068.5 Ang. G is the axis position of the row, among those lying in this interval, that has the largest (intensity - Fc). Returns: 4066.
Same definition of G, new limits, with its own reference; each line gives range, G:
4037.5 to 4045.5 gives 4039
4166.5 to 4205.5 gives 4167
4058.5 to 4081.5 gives 4081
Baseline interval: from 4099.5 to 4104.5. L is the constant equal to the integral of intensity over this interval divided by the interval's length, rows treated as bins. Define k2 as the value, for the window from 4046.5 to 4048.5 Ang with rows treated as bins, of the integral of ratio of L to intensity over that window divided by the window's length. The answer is 0.909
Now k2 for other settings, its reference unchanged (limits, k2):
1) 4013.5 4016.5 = 0.918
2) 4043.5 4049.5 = 0.924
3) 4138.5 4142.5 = 0.832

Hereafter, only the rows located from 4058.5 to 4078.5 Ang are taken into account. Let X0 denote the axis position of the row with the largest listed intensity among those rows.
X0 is 4069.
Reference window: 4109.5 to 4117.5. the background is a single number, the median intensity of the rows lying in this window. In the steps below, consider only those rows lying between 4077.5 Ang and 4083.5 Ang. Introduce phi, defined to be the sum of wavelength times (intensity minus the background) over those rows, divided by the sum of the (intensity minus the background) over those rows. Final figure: 4081.0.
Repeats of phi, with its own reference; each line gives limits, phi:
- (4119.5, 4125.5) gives 4122.2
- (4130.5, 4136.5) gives 4133.8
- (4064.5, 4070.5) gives 4067.9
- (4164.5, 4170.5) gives 4166.8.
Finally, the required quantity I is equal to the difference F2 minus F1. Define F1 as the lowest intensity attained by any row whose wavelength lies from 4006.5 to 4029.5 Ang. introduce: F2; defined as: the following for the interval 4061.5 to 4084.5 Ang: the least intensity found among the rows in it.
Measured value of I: -0.01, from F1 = 1.609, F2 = 1.598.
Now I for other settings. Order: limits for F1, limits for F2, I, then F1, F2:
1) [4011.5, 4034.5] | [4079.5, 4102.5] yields 0.15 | 1.324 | 1.47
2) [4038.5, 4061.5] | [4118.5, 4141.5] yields 0.03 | 1.515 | 1.541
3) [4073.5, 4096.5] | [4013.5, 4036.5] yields -0.44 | 1.762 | 1.324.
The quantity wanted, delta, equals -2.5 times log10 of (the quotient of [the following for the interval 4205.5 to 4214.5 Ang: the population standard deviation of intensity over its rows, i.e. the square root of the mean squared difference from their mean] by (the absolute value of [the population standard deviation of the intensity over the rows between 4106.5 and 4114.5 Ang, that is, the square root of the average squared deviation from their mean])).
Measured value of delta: -0.3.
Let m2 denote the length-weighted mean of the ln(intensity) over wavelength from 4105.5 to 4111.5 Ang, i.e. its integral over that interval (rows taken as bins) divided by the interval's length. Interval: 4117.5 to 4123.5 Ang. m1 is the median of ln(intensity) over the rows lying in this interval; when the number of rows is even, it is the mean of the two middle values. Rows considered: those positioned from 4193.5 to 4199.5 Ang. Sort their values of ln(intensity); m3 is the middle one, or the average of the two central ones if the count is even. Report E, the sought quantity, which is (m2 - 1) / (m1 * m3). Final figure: -0.99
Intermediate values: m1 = 0.66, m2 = 0.58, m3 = 0.64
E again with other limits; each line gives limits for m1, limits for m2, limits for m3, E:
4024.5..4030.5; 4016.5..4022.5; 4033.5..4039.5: -0.84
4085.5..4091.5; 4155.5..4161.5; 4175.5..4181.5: -1.08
